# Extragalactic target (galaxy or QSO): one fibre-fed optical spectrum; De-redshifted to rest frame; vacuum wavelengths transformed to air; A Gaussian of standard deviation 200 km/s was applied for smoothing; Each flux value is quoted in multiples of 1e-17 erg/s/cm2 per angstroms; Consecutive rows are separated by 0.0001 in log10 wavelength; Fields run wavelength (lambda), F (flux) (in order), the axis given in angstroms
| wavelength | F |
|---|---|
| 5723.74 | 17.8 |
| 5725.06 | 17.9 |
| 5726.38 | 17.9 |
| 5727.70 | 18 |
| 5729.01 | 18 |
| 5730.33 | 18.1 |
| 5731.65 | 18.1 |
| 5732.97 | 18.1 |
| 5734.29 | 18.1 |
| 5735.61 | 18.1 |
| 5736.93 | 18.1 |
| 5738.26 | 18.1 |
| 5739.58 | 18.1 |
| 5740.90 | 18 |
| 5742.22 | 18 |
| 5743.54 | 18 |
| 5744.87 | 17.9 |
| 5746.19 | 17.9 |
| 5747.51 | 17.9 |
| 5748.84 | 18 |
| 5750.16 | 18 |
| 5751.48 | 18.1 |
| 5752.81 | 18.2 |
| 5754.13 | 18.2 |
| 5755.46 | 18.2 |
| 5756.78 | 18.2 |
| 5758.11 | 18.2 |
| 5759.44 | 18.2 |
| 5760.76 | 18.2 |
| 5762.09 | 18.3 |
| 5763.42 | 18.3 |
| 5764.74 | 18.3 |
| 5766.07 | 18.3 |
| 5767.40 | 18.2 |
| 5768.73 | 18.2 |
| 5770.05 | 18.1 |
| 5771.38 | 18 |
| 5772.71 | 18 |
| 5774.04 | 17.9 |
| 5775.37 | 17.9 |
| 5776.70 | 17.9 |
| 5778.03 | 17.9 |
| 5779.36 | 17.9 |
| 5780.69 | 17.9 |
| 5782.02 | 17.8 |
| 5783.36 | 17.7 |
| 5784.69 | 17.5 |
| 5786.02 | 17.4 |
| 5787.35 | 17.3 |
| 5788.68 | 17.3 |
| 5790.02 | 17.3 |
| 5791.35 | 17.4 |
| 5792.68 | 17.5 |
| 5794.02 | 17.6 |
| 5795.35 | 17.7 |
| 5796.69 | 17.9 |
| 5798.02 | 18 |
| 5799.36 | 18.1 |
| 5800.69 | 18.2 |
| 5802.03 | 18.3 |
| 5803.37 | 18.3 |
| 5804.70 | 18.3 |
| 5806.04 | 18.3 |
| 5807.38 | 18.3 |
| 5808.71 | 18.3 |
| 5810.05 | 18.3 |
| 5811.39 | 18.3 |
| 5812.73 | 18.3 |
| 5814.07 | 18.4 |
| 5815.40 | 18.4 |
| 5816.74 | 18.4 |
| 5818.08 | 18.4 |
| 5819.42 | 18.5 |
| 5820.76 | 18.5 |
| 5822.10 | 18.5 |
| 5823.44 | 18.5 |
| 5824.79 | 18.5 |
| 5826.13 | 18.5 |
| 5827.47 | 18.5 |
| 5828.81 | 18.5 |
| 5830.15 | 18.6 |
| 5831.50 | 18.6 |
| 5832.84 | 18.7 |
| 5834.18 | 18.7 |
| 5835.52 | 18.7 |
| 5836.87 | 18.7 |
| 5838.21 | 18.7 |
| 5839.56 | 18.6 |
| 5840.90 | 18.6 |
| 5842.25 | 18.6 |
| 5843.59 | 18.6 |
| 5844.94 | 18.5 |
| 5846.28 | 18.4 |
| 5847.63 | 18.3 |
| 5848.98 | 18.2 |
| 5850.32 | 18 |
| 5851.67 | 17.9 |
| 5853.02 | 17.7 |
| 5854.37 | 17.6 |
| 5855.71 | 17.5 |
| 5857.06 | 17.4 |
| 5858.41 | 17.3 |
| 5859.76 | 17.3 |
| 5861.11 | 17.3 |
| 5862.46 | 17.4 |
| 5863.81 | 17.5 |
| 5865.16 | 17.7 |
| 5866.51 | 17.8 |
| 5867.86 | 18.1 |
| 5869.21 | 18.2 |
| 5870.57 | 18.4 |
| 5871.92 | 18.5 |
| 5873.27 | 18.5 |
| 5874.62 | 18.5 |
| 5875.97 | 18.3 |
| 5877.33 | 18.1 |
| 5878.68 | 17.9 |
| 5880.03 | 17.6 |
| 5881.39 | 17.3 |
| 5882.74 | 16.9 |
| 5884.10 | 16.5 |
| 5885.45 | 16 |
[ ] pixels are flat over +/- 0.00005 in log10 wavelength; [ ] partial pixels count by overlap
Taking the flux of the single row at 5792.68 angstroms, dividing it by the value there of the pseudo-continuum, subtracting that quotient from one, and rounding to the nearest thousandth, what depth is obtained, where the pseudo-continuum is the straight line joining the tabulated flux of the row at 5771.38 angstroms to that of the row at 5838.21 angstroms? 0.040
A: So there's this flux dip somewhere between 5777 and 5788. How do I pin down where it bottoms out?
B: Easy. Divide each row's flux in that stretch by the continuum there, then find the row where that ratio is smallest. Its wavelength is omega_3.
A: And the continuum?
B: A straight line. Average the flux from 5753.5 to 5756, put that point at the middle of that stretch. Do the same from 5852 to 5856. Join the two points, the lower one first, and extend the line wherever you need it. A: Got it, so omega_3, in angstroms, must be 5787.35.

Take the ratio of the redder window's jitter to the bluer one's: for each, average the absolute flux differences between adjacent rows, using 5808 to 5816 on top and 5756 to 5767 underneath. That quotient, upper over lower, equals 1.4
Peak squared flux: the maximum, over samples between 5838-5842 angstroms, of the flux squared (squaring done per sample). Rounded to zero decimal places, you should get 350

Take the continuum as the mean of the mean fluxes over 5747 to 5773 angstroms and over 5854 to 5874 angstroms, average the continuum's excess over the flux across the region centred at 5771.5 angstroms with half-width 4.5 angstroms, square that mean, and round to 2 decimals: 0.01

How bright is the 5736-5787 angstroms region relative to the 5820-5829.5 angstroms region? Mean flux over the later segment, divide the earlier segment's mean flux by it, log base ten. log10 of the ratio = -0.011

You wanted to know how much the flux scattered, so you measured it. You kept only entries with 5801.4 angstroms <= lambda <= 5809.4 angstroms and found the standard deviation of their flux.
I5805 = 0.000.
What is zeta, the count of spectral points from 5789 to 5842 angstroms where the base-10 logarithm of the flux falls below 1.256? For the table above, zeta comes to 7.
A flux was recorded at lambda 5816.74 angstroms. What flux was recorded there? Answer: 18.4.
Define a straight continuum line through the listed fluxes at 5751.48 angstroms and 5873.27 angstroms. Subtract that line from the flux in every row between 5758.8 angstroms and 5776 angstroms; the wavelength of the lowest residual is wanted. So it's 5775.37 angstroms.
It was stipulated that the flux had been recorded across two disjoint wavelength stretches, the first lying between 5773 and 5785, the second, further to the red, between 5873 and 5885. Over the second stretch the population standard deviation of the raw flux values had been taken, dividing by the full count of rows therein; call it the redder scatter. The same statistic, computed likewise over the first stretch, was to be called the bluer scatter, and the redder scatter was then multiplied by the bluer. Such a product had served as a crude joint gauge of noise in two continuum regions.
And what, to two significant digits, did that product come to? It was 0.089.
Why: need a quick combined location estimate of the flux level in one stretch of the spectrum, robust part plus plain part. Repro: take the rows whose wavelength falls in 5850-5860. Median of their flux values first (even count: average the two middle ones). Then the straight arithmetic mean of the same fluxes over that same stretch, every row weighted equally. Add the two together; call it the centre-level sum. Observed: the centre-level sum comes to 35.1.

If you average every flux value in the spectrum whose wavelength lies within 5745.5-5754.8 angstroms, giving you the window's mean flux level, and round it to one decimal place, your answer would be 18.0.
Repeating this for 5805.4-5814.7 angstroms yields 18.3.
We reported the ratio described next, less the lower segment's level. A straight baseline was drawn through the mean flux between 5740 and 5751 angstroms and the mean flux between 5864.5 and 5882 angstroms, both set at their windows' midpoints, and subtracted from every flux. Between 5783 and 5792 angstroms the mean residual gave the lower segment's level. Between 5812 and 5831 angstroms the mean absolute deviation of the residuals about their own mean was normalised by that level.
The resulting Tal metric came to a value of 0.5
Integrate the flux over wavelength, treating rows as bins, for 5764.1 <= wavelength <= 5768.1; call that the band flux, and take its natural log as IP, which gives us 4.29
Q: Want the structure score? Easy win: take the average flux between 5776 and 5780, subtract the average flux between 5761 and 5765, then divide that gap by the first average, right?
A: -0.02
